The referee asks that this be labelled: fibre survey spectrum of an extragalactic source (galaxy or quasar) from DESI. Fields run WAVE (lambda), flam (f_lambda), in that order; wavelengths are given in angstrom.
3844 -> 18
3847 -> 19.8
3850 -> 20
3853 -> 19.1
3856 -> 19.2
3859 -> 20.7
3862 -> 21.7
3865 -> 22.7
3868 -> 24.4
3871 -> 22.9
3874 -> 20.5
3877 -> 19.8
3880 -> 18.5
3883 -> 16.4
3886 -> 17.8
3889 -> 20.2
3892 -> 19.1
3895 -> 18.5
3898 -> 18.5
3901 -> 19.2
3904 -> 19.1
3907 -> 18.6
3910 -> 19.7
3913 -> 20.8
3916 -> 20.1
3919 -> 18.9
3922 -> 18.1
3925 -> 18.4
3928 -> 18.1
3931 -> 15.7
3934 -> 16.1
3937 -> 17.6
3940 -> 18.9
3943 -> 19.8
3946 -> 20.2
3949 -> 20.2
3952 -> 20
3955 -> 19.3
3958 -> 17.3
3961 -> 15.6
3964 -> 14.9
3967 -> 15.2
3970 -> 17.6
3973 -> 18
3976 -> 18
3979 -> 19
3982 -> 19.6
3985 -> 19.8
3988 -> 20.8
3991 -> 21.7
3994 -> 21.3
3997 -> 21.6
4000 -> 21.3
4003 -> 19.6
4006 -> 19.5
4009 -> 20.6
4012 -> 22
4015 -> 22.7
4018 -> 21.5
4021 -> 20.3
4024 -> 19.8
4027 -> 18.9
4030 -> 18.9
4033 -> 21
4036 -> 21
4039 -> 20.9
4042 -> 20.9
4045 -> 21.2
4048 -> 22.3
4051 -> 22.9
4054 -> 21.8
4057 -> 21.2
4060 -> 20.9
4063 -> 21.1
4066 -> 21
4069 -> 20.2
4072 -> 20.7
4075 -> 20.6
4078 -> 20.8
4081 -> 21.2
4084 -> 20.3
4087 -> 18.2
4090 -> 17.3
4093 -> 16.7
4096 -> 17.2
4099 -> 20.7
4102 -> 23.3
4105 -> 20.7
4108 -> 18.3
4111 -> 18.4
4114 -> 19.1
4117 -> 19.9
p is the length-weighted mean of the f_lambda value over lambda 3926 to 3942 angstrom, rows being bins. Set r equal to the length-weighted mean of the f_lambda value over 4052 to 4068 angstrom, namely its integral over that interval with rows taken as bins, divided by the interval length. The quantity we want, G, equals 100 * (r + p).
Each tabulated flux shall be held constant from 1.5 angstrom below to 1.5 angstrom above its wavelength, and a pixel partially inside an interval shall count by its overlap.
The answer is 3862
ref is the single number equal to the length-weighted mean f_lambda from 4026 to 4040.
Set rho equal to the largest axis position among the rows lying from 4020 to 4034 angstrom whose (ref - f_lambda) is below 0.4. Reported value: 4033 angstrom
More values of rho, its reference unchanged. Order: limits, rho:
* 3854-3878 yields 3877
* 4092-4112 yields 4105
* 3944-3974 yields 3952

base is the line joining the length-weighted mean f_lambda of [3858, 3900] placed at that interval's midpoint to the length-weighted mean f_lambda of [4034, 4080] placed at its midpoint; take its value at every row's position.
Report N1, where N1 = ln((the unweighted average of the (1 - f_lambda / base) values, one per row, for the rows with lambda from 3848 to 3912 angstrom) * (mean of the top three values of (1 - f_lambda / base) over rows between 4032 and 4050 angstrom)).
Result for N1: -9.5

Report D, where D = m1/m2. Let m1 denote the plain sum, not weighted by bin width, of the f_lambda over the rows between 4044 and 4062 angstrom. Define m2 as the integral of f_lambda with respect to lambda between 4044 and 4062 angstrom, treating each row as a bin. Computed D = 0.333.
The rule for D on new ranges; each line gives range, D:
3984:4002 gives 0.333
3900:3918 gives 0.333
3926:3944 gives 0.334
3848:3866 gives 0.335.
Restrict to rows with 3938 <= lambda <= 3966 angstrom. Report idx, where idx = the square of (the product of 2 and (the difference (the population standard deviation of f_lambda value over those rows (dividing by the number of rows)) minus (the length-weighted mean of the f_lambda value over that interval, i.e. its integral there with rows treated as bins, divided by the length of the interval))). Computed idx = 1085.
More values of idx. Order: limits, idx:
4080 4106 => 1202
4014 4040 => 1497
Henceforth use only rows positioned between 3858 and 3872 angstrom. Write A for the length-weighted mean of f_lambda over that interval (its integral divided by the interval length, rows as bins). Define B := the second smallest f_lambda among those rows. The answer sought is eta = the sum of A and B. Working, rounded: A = 22.5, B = 21.7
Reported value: 44.2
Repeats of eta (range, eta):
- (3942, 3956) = 39.7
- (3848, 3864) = 39.4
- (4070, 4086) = 41.2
